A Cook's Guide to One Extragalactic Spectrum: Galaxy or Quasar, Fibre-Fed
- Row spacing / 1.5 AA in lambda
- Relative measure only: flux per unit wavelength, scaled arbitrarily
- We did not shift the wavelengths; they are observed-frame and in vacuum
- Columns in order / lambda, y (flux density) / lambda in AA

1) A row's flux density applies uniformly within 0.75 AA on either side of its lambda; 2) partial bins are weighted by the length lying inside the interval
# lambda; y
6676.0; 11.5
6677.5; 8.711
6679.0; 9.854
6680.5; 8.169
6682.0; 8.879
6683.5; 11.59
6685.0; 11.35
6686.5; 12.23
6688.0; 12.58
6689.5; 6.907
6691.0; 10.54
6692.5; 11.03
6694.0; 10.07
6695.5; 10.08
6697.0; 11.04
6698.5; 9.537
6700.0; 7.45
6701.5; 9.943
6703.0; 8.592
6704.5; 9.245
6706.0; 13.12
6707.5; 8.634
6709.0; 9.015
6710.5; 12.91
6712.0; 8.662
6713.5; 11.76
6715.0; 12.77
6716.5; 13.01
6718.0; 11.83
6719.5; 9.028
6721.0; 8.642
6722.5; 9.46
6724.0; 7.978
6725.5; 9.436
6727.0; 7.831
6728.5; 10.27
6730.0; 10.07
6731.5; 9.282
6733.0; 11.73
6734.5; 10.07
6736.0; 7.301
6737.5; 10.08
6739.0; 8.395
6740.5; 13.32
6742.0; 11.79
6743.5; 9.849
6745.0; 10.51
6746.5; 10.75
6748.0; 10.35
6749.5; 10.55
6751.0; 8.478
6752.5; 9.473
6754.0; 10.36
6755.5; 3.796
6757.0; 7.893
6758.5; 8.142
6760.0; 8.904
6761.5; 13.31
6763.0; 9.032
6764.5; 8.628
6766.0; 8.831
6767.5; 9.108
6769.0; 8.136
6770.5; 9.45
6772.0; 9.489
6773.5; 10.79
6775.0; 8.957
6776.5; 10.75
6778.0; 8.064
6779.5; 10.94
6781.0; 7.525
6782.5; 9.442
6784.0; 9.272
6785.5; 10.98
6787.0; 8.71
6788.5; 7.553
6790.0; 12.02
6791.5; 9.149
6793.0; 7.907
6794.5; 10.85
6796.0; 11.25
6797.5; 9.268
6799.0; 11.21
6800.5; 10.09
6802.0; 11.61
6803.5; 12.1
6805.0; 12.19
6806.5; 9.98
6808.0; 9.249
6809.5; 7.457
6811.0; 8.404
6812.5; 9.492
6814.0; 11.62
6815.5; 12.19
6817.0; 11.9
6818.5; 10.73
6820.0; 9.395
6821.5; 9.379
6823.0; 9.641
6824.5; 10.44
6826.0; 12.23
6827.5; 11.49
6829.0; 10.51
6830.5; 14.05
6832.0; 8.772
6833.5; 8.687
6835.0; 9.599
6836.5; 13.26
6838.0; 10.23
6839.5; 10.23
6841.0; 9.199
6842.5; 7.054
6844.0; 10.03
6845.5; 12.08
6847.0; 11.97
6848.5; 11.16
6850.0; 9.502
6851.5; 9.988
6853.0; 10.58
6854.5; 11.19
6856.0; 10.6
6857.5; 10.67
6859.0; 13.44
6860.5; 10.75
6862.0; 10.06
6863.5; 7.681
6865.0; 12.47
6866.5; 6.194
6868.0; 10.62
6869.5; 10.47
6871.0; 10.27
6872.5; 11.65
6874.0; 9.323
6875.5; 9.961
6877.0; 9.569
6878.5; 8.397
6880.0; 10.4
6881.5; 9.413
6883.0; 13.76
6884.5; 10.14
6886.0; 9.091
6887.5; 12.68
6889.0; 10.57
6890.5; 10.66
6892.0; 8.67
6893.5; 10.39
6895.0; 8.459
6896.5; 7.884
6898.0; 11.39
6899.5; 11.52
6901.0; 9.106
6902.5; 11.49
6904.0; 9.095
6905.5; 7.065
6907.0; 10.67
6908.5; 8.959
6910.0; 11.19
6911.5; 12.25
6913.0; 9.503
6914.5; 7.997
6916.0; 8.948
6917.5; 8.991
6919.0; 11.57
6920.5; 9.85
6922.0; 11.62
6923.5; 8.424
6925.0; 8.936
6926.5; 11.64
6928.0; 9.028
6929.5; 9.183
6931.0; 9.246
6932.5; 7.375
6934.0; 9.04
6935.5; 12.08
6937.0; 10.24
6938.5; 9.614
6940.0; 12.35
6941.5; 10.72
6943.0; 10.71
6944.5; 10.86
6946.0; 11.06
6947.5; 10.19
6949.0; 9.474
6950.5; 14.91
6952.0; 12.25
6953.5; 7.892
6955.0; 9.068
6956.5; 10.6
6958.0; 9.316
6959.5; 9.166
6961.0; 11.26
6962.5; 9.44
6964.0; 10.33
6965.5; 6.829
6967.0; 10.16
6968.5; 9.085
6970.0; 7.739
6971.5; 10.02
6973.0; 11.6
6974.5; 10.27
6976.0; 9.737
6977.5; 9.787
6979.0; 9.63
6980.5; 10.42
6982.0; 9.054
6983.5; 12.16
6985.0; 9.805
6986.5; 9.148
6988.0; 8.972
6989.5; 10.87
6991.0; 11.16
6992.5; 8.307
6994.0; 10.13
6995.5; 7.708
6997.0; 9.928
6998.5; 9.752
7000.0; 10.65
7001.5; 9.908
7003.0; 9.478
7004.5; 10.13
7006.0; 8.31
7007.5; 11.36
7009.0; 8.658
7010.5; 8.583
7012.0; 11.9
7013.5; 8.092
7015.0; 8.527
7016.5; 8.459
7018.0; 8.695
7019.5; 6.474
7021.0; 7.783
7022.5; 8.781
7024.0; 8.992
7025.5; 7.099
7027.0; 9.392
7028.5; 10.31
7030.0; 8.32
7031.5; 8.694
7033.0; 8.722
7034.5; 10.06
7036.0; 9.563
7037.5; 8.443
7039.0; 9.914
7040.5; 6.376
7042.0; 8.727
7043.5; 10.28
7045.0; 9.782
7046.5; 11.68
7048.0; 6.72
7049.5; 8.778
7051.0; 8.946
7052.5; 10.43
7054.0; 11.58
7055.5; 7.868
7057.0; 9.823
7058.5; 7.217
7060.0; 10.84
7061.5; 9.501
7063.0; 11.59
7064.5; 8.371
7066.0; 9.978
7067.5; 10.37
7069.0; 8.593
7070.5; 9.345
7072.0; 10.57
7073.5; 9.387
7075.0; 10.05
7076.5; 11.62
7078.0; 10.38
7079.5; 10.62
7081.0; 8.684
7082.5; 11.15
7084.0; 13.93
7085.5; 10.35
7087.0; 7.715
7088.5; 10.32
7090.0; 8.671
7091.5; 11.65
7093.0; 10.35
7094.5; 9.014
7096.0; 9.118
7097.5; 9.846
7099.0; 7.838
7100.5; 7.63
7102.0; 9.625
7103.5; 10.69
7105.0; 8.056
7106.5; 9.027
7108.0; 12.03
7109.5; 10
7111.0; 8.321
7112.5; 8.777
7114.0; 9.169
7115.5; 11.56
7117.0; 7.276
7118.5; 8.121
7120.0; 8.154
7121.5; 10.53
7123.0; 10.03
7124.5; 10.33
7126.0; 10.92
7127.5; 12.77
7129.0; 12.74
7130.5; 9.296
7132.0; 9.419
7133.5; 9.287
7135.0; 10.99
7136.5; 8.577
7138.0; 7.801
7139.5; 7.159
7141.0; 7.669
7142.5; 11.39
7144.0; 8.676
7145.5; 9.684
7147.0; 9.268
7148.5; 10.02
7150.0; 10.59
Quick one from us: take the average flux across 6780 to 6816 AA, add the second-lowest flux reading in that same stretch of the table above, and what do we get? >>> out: 17.5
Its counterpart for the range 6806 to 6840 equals 18.8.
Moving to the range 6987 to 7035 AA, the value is 16.3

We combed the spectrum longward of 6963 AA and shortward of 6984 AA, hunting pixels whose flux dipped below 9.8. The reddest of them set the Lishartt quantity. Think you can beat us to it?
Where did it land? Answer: 6982.0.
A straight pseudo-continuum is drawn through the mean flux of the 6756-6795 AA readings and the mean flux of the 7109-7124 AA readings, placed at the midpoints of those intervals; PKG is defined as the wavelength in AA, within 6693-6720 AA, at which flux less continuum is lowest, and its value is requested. 6700.0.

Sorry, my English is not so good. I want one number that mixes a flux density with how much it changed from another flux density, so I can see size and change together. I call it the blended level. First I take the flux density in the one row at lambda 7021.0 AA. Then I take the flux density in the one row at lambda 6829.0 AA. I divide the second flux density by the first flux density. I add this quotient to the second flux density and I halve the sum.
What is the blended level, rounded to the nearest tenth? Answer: 5.9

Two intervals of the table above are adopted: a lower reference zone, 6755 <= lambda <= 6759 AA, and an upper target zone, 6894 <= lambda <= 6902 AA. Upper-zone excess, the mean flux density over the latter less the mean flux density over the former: 3.1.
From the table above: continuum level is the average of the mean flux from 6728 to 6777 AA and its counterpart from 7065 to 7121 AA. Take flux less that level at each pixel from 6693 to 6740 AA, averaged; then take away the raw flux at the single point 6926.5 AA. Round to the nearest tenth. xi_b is -11.4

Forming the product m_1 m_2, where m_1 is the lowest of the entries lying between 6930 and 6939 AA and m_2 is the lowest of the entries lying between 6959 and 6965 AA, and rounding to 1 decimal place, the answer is 67.6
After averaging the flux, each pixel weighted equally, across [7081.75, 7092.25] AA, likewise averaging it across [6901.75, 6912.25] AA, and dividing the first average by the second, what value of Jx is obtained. 1.04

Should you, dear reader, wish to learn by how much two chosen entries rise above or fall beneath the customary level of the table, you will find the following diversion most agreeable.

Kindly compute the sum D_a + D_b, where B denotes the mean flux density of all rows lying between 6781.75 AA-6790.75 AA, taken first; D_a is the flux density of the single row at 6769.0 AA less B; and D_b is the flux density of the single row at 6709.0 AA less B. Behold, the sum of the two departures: -2.2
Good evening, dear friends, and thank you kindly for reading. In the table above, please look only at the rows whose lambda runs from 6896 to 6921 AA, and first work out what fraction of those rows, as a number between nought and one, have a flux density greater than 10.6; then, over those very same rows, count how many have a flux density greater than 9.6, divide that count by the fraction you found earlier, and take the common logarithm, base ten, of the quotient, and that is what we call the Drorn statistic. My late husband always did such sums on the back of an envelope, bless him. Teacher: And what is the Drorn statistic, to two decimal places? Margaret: 1.29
